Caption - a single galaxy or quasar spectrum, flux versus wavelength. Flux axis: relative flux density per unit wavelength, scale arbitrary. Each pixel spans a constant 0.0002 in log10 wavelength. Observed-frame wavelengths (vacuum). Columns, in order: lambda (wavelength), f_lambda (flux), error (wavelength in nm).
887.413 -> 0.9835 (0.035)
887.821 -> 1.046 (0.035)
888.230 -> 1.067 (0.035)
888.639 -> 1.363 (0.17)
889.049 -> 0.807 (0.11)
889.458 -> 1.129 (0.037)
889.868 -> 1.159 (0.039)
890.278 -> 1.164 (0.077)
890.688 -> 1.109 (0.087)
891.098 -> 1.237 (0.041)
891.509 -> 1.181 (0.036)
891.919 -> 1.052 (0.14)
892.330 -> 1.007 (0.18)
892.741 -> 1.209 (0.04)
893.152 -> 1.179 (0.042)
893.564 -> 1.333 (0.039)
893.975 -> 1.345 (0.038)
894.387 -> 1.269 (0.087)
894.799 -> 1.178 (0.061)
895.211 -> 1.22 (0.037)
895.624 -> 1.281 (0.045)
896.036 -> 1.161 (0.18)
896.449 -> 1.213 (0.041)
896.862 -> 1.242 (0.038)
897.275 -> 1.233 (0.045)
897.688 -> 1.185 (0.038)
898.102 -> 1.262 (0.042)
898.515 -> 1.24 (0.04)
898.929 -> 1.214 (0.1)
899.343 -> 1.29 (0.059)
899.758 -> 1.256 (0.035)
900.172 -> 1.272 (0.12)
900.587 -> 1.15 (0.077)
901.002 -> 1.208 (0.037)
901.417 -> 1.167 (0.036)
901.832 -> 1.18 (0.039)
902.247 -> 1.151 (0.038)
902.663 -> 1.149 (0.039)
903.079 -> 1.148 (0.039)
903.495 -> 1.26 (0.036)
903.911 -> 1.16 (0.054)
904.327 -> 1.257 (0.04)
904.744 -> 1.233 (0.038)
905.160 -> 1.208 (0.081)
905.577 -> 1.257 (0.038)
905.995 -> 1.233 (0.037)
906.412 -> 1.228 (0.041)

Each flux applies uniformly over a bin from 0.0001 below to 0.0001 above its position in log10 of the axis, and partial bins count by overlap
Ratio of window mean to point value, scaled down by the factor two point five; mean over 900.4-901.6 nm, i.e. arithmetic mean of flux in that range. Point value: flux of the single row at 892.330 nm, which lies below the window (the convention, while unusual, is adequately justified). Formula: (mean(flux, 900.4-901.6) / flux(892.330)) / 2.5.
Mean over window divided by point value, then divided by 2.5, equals 0.467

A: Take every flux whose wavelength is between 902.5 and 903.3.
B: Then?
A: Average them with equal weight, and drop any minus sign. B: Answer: 1.15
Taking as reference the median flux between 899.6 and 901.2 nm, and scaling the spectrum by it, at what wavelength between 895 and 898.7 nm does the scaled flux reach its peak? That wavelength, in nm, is 895.624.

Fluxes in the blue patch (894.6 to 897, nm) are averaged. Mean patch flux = 1.22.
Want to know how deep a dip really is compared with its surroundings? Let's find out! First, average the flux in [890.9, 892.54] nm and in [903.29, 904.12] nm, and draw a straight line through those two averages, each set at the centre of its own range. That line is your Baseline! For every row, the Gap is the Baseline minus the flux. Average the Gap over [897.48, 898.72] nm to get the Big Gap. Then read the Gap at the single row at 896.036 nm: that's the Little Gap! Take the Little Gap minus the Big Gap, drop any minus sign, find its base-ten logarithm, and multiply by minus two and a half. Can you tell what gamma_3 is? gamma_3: 3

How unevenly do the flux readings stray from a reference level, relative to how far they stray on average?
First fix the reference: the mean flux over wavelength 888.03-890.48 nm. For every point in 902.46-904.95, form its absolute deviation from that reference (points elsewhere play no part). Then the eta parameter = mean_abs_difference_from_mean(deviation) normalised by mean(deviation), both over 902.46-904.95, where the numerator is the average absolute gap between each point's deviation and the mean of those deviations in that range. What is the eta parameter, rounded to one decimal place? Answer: 0.6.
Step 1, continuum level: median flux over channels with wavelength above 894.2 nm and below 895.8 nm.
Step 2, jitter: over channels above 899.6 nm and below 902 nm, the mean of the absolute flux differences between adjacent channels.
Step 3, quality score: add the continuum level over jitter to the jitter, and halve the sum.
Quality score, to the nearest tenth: 12.5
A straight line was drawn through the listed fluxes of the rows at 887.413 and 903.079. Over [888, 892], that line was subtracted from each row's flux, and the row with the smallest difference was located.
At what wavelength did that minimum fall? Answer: 889.049 nm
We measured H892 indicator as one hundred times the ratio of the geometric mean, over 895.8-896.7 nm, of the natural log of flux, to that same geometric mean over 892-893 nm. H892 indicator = 467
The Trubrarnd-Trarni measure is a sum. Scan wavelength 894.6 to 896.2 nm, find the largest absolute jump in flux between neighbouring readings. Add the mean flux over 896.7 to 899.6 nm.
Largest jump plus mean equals 1.36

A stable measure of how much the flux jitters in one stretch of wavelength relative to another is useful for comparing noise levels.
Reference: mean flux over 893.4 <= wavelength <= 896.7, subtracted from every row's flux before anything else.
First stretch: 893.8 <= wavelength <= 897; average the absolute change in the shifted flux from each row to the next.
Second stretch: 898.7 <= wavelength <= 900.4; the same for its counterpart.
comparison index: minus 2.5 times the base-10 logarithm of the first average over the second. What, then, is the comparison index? -0.51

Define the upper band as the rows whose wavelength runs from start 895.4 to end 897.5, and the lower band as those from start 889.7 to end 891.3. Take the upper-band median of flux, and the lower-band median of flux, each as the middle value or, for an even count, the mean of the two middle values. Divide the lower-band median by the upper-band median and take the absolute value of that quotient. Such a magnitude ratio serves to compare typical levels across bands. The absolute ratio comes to 0.94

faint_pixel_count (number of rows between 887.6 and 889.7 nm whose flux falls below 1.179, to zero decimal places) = 4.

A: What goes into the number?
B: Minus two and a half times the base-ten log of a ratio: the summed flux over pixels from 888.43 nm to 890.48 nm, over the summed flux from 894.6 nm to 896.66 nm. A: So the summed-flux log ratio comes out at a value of 0.080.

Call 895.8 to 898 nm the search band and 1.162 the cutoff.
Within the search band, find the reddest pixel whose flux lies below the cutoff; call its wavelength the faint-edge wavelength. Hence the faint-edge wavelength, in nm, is 896.036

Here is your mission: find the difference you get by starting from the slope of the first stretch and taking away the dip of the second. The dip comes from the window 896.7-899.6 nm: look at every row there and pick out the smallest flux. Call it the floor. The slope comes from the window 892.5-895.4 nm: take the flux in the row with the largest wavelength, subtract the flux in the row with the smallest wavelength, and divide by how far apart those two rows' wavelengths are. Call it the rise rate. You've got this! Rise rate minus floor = -1.18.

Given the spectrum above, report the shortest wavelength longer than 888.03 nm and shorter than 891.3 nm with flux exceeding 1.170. 888.639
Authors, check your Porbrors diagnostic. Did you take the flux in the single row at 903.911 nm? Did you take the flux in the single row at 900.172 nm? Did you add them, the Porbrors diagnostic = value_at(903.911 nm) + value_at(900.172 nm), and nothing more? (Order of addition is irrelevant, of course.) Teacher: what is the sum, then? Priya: 2.43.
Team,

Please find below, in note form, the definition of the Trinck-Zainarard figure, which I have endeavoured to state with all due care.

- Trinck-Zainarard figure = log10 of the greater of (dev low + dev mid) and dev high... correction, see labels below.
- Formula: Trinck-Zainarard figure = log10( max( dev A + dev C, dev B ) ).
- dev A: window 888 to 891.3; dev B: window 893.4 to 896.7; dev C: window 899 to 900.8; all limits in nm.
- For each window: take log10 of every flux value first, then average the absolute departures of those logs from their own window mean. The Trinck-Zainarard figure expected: -1.24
